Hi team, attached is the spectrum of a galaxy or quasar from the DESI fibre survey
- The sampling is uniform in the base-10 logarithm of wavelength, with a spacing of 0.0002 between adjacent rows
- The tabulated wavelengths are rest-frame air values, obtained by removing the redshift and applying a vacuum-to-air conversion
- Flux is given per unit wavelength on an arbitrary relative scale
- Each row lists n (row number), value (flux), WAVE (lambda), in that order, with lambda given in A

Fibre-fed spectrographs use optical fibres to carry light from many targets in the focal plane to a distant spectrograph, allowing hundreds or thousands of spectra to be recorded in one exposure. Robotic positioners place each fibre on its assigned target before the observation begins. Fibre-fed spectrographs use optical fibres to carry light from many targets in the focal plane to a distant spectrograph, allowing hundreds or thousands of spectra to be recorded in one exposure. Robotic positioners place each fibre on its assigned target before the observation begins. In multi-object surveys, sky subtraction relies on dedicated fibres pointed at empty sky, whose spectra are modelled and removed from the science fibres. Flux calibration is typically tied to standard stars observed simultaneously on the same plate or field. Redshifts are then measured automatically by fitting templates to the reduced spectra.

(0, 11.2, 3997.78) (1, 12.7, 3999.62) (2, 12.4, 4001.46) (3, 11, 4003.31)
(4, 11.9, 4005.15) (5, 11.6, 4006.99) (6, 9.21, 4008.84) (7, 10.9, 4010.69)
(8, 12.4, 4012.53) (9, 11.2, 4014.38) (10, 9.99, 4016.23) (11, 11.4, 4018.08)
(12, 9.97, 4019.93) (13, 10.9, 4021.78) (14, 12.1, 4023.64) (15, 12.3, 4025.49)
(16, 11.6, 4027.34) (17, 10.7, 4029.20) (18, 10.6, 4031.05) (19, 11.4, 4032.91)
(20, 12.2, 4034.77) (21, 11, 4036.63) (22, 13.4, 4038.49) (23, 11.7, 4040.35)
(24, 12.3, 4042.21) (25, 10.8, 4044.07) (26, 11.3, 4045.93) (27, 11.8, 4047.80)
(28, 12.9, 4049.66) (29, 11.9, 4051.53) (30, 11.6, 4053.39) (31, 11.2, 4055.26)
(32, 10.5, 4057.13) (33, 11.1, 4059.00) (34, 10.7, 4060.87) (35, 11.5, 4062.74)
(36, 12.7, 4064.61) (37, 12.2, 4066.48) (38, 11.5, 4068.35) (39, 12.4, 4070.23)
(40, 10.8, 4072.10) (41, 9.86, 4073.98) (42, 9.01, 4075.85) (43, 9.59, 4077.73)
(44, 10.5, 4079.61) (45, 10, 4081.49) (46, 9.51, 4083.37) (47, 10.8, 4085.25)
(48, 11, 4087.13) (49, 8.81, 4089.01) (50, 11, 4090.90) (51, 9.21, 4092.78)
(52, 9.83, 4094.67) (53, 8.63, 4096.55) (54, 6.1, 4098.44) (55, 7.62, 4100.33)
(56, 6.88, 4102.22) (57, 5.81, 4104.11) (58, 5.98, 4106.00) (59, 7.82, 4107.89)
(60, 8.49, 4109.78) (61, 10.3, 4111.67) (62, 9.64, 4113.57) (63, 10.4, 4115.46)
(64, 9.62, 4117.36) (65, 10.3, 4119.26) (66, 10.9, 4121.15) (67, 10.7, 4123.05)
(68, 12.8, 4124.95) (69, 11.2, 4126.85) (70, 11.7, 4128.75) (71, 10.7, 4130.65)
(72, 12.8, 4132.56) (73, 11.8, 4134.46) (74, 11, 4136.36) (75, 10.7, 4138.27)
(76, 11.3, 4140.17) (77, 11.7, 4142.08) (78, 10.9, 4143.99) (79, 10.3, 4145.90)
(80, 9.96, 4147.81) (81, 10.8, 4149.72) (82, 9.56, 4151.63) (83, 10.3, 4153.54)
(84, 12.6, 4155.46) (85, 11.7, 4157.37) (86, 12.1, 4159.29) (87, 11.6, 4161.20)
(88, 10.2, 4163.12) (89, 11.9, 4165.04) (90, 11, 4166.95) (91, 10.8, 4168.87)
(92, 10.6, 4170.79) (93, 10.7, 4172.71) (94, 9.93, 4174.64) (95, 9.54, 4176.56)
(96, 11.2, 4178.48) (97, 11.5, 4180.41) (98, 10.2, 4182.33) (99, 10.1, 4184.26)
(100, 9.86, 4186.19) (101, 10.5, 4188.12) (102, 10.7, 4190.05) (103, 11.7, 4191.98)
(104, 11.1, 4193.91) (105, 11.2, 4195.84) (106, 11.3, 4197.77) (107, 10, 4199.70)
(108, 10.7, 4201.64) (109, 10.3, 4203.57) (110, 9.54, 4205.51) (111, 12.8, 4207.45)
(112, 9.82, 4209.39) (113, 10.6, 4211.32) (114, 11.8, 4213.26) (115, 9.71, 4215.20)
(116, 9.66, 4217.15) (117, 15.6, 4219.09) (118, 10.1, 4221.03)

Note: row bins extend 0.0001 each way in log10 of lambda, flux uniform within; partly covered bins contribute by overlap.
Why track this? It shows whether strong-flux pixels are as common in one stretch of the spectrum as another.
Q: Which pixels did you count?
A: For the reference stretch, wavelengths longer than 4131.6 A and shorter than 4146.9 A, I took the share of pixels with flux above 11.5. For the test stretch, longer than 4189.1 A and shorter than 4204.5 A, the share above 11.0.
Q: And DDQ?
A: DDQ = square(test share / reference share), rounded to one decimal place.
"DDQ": 1.8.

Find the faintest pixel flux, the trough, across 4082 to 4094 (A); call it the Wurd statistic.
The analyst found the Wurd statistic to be 8.81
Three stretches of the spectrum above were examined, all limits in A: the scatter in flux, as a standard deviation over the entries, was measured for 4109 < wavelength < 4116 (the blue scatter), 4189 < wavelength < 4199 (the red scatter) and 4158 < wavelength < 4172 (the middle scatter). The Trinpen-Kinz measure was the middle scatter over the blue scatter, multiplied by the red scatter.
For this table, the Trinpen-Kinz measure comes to 0.3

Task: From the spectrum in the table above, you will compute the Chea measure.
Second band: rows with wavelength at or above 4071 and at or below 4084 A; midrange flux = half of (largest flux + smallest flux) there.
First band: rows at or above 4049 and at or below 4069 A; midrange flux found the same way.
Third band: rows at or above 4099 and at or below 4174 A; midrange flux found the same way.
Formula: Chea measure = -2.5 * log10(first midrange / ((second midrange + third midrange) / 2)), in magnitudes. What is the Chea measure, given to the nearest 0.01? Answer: -0.21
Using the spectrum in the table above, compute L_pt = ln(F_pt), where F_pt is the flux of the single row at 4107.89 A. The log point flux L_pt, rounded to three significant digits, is 2.06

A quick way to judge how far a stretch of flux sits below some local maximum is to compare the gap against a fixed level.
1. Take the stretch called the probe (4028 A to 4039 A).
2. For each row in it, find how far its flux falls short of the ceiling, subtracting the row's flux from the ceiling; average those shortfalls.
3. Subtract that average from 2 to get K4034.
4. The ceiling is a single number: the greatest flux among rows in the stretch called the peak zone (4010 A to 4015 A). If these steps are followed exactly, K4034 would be 1.1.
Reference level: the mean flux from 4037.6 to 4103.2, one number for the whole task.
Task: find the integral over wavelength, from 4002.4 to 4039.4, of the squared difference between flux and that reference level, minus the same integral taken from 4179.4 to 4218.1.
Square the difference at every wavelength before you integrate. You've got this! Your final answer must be 24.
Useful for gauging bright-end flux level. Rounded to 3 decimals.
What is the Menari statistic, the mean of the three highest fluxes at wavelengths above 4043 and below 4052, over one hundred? 0.122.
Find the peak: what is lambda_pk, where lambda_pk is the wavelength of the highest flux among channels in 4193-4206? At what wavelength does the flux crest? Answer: 4197.77 A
